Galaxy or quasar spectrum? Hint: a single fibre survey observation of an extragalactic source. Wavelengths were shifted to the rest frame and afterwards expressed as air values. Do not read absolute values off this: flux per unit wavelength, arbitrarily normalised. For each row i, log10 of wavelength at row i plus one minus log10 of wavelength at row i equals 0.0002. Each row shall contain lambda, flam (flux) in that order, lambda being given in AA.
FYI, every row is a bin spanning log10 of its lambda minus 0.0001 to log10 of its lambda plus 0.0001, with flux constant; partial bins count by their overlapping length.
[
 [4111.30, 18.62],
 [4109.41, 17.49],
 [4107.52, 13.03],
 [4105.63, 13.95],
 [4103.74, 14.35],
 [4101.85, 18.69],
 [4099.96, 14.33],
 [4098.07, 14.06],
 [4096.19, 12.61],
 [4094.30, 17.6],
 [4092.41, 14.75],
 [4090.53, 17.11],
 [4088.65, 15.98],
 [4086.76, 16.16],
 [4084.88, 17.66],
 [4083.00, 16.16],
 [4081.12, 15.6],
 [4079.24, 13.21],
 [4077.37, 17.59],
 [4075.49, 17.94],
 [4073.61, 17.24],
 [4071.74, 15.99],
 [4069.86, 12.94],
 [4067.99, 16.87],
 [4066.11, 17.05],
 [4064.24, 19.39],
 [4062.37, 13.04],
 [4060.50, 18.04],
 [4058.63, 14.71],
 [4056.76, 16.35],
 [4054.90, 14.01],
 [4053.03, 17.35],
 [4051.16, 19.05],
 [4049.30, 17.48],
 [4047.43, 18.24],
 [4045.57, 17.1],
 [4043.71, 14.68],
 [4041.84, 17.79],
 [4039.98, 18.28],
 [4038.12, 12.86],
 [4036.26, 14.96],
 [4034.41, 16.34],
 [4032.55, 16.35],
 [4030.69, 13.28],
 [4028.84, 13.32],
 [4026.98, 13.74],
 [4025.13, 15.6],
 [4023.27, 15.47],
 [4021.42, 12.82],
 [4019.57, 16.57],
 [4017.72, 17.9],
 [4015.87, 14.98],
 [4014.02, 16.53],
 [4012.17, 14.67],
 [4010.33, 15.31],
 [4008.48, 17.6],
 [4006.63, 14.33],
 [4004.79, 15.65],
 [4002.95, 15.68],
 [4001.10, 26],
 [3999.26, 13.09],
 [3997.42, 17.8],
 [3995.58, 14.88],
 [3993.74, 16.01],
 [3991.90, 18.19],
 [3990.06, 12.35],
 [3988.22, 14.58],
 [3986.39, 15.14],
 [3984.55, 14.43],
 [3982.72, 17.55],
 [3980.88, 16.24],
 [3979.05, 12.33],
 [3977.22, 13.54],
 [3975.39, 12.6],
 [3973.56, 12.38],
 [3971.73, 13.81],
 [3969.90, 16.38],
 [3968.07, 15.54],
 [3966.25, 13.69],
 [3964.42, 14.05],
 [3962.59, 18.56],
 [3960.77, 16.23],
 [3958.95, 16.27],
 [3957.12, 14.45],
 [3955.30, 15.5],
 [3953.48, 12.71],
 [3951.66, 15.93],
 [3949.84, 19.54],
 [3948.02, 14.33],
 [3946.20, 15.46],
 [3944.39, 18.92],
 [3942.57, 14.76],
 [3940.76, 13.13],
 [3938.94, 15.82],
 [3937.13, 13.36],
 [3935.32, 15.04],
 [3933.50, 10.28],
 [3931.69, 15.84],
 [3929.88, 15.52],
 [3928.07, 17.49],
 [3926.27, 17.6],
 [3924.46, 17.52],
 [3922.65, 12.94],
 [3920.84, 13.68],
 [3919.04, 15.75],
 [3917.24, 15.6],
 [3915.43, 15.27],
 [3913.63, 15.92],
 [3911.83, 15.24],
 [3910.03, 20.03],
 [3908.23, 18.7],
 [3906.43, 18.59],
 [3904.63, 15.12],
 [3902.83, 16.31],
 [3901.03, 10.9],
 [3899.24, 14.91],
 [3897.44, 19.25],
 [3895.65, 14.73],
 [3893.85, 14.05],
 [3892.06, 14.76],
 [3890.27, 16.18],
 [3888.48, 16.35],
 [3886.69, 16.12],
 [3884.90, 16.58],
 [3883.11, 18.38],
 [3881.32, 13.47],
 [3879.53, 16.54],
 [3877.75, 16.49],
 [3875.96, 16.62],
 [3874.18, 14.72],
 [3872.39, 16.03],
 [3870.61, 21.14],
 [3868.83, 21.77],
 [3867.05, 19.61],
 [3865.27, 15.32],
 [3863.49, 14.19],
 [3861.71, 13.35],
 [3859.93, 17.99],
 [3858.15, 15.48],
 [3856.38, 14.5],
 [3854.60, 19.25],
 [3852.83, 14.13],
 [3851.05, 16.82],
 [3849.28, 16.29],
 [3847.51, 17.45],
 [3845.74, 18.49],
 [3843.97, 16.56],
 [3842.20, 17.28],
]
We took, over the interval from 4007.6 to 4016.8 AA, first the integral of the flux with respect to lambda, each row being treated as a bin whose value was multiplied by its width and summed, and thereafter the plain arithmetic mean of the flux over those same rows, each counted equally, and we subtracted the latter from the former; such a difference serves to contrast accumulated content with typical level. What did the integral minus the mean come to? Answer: 130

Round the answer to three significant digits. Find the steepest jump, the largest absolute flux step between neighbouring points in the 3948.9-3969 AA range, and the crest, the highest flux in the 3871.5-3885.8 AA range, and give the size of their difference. 13.9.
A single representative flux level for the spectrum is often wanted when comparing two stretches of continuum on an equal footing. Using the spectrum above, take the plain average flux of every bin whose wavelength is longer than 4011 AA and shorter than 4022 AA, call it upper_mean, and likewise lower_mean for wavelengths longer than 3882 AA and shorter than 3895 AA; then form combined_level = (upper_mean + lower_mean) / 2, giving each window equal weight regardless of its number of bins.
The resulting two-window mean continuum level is 15.8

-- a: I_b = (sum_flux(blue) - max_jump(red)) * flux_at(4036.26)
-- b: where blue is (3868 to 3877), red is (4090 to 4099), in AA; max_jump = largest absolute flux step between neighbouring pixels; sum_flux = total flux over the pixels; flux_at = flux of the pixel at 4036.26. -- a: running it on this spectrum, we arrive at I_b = 1276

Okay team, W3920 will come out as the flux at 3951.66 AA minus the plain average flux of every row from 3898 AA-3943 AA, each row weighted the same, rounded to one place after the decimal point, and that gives 0.5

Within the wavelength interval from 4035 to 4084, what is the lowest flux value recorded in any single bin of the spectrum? 12.86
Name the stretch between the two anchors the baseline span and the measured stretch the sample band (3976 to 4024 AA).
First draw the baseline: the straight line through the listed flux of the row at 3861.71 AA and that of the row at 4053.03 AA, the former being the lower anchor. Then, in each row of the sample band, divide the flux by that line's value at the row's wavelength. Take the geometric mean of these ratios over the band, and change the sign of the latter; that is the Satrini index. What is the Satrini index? -0.96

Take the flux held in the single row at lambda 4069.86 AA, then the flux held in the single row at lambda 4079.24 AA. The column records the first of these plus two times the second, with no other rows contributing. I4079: 39.4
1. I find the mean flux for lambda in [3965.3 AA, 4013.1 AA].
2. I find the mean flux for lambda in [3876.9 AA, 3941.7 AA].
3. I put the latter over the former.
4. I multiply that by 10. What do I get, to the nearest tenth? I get 10.2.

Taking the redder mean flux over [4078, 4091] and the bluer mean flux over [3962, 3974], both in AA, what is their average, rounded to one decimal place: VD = 15.4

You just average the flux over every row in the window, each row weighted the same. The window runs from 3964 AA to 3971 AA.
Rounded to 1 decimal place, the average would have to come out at 14.9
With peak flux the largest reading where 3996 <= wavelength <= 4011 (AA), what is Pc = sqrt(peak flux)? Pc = 5.10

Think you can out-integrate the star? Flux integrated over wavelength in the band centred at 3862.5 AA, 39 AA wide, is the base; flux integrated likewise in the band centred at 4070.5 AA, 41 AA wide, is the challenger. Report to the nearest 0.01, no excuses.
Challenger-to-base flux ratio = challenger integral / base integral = 1.03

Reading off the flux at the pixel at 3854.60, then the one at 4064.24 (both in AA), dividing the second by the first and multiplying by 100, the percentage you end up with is 101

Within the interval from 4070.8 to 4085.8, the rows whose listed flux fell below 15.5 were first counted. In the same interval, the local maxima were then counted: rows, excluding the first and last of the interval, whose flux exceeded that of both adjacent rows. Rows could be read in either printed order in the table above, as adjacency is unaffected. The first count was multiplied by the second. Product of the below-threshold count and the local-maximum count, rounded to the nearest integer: 1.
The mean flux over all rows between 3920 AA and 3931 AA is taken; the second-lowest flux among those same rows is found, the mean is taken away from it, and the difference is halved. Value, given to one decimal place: -1.1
